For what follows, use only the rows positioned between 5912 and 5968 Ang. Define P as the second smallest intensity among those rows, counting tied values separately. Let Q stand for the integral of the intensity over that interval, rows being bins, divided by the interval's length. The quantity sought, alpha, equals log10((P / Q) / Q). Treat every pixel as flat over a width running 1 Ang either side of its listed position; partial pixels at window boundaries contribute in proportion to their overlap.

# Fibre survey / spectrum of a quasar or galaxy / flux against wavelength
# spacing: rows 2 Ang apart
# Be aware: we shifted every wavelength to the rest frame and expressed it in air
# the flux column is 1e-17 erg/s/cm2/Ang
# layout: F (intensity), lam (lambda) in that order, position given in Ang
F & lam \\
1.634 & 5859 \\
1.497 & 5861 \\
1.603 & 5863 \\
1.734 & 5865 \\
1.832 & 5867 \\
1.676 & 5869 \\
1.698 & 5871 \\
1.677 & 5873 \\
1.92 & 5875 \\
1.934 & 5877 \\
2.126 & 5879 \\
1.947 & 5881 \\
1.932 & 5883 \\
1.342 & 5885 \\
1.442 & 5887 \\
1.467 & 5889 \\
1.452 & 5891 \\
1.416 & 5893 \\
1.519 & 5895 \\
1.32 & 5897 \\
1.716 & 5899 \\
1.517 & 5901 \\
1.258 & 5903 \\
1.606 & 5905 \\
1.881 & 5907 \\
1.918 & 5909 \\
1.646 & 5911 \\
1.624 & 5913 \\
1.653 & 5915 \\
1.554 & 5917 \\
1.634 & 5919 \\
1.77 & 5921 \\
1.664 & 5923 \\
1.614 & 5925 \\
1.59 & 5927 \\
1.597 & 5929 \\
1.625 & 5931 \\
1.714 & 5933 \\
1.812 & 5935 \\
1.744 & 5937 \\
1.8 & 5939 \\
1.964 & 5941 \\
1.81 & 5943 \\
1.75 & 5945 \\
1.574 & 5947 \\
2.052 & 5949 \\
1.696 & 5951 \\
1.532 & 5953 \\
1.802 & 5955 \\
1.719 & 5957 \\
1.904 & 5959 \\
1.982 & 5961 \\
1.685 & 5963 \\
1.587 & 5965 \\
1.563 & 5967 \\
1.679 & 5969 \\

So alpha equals -0.28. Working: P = 1.554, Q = 1.71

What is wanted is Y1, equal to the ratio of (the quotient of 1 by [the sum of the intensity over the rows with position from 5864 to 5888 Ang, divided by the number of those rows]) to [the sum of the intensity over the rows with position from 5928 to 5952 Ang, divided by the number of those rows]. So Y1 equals 0.320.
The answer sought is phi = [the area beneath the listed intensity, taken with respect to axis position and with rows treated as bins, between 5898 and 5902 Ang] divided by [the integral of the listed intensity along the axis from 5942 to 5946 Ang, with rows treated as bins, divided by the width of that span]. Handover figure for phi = 3.6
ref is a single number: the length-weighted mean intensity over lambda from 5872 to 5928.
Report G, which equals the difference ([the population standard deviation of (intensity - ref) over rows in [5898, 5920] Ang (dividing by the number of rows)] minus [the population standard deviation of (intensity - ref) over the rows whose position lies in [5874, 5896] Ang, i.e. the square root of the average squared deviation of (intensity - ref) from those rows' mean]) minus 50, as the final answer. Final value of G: -50.1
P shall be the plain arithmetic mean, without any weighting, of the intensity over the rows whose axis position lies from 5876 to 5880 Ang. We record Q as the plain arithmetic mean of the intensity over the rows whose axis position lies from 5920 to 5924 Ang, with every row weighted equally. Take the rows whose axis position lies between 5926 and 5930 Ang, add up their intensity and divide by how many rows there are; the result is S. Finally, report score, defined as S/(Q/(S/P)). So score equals 0.73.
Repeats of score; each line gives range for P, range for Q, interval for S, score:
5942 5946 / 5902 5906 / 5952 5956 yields 1.09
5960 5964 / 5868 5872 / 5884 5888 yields 0.63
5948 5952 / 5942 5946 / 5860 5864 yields 0.72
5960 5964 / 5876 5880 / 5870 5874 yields 0.77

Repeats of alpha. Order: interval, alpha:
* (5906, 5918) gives -0.26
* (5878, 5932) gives -0.30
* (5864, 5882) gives -0.30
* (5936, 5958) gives -0.30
